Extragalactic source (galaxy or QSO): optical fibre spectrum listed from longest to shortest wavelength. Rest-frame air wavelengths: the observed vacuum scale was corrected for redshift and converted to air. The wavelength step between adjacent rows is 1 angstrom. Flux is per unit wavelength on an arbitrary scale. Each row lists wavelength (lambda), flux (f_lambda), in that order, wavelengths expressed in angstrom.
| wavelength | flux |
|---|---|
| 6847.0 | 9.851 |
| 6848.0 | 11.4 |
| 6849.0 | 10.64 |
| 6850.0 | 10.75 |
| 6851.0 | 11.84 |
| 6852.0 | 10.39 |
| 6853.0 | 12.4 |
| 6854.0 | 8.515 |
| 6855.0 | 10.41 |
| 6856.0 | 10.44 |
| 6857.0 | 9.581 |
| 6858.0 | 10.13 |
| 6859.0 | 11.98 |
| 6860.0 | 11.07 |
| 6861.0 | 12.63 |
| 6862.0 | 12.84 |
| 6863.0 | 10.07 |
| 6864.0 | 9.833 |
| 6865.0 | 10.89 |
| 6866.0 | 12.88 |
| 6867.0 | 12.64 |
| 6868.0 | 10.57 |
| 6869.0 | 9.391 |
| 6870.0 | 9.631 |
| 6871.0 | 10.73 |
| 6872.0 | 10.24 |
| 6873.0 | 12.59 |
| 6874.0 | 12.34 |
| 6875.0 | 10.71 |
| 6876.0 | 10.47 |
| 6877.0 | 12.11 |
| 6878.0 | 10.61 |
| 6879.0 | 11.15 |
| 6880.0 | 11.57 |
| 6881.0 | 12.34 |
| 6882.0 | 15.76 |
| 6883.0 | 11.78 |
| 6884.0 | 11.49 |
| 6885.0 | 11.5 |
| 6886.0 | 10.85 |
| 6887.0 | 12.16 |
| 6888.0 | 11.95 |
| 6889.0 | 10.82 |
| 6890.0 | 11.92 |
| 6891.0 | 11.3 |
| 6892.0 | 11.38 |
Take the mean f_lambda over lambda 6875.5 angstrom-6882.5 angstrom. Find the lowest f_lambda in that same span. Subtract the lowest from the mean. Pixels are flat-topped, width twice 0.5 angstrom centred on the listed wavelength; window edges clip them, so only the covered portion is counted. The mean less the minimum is 1.53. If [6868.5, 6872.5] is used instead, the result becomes 0.61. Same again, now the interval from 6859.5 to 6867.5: 1.77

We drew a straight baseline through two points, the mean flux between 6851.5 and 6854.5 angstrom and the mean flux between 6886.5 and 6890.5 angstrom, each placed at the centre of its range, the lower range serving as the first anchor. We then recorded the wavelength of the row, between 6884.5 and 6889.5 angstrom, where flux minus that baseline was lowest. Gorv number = 6889.0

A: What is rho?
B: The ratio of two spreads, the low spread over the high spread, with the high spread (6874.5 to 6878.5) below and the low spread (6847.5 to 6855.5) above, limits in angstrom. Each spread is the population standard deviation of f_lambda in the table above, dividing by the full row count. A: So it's 1.7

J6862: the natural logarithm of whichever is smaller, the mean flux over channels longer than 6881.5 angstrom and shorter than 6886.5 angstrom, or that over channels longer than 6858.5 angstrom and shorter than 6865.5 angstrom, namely 2.43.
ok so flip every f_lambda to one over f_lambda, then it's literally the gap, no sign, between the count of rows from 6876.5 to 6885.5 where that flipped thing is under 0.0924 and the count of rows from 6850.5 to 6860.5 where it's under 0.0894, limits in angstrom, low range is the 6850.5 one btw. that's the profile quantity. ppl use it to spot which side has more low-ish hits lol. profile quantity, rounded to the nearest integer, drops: 5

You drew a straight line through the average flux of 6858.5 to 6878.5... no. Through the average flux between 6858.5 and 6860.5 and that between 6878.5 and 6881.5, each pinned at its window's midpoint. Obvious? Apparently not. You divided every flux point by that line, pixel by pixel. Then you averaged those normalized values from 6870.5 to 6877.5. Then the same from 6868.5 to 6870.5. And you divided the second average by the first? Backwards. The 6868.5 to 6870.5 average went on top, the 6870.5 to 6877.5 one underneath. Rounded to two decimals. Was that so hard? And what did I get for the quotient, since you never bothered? 0.84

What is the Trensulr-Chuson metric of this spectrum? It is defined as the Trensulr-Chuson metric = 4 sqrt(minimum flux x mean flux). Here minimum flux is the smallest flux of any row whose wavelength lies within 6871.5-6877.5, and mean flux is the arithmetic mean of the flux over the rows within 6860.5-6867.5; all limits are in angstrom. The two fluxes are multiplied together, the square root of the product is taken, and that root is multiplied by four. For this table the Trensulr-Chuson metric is 43.8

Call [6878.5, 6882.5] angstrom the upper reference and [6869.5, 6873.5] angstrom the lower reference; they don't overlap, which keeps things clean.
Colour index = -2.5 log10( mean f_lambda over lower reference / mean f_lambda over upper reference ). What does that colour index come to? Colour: 0.18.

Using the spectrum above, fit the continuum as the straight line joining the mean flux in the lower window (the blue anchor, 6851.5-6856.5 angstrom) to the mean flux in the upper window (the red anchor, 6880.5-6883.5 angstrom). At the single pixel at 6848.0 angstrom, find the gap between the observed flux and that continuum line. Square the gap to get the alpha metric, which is 2.5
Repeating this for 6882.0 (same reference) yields 6.1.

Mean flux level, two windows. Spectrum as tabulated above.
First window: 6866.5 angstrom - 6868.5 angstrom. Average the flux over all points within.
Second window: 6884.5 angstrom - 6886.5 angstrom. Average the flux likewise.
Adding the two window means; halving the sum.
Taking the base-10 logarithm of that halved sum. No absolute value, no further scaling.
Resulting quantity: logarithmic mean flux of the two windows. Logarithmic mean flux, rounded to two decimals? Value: 1.06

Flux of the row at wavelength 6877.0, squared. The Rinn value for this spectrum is 147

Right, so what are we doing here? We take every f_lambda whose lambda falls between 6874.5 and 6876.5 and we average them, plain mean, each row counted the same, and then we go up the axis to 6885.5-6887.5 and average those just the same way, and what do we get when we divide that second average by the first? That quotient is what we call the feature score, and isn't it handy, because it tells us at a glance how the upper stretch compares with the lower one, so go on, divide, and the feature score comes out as 1.09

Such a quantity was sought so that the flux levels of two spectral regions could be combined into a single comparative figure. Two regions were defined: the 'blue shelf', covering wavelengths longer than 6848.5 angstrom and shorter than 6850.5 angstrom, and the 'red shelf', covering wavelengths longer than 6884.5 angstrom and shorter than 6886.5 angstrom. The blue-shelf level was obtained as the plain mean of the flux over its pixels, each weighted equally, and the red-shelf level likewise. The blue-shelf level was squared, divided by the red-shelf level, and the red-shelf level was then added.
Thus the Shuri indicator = 21.4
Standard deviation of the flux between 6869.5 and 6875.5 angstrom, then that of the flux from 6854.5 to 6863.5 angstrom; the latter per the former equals 1.0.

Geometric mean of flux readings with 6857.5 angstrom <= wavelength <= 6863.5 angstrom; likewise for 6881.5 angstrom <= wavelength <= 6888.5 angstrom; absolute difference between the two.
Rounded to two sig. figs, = 0.73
